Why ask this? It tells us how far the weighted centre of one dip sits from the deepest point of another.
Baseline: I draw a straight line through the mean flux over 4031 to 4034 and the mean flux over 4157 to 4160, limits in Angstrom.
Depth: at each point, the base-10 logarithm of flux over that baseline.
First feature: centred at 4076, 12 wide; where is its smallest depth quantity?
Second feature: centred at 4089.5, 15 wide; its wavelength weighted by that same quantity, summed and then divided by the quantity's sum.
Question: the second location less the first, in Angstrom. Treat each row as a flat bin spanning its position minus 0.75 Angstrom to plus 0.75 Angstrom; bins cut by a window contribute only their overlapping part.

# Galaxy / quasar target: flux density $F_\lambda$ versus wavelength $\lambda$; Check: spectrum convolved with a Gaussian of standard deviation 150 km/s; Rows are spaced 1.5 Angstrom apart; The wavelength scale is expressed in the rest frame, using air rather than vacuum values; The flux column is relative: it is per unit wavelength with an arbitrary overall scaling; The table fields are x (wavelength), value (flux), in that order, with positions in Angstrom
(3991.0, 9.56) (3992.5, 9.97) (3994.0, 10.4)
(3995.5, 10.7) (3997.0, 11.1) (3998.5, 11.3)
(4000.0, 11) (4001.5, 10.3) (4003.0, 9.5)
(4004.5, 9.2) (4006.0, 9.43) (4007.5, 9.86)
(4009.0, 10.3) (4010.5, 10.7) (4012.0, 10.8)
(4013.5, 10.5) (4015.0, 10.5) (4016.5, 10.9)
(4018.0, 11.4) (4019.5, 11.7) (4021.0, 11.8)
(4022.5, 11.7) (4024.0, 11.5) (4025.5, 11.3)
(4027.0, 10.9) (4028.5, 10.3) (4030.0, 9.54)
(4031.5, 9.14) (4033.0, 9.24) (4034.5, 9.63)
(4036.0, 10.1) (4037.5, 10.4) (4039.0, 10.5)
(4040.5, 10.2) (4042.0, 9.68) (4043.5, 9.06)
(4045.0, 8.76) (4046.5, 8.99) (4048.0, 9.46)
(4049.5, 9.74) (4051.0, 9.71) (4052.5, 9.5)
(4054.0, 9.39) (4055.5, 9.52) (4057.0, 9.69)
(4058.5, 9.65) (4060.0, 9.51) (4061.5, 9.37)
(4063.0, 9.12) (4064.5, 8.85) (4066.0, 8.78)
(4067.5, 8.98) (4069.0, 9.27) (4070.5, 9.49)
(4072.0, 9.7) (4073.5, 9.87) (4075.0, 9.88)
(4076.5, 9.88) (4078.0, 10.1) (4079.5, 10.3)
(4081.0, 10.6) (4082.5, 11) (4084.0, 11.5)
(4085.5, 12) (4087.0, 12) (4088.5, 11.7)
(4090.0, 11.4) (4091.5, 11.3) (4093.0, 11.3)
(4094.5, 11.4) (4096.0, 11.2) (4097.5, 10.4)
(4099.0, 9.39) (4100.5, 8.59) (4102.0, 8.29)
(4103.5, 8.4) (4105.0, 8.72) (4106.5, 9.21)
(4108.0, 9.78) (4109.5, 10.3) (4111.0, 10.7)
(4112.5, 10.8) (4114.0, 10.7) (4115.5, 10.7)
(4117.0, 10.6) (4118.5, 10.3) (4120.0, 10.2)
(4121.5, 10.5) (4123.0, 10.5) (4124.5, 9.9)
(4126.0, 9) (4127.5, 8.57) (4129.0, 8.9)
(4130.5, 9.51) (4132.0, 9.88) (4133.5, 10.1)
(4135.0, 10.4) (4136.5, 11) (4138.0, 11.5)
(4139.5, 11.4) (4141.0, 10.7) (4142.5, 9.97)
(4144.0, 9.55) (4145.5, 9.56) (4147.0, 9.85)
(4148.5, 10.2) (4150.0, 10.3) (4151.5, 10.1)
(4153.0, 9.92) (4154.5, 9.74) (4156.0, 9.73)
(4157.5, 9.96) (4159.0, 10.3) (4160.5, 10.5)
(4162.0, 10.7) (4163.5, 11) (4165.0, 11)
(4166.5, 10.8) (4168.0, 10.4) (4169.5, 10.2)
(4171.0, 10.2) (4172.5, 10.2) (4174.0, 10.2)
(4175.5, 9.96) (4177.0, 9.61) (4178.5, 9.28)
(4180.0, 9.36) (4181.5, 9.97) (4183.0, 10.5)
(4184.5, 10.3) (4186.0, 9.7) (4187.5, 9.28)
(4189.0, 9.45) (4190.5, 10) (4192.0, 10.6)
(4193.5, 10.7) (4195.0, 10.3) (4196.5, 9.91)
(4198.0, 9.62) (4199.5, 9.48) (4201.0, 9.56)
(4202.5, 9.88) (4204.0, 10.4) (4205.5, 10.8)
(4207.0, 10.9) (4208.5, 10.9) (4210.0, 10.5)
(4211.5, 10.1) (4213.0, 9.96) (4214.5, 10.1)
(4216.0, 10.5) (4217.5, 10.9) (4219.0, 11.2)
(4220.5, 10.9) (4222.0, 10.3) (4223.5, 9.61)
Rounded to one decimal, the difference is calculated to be 18.5 Angstrom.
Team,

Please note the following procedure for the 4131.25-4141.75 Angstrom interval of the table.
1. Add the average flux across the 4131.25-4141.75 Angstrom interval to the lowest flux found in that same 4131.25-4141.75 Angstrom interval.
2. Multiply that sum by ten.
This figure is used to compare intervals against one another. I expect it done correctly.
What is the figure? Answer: 206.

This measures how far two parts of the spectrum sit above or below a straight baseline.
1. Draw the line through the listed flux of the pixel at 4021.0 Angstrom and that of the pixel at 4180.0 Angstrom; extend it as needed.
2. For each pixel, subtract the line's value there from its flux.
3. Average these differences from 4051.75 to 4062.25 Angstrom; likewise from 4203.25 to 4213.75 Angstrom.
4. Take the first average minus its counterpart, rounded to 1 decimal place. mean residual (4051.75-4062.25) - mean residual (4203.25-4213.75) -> -3.3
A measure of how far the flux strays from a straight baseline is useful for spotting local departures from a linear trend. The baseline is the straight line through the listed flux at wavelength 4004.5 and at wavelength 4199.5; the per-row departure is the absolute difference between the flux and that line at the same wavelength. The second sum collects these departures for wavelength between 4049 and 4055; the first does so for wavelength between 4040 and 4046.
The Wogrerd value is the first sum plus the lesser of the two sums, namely 3.3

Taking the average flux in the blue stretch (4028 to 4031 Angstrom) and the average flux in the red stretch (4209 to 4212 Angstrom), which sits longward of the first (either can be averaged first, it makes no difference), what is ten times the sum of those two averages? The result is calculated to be 202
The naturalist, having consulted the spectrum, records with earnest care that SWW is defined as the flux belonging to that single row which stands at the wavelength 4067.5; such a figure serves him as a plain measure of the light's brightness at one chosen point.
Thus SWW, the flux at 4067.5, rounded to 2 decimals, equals 8.98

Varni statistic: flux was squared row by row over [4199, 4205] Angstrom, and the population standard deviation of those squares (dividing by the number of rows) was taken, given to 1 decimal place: 7.2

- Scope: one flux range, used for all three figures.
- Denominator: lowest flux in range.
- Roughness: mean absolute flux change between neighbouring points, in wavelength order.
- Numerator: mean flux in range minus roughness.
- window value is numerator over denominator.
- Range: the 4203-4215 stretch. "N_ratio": 1.03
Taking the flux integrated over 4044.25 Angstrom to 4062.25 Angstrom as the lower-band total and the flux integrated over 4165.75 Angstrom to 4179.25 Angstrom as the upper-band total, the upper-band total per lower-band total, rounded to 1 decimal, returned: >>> 0.8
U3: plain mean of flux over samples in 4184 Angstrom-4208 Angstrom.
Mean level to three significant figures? 10.1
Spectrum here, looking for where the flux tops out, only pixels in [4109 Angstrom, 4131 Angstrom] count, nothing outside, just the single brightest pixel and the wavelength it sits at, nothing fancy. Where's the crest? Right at 4112.5 Angstrom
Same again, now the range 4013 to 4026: 4021.0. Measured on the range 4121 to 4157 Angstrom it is 4138.0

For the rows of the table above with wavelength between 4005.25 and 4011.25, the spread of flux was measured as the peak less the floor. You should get 1.3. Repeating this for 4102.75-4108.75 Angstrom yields 1.4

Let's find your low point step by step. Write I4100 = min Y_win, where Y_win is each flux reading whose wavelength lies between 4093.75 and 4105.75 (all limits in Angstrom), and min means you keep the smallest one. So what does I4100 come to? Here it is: 8.29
